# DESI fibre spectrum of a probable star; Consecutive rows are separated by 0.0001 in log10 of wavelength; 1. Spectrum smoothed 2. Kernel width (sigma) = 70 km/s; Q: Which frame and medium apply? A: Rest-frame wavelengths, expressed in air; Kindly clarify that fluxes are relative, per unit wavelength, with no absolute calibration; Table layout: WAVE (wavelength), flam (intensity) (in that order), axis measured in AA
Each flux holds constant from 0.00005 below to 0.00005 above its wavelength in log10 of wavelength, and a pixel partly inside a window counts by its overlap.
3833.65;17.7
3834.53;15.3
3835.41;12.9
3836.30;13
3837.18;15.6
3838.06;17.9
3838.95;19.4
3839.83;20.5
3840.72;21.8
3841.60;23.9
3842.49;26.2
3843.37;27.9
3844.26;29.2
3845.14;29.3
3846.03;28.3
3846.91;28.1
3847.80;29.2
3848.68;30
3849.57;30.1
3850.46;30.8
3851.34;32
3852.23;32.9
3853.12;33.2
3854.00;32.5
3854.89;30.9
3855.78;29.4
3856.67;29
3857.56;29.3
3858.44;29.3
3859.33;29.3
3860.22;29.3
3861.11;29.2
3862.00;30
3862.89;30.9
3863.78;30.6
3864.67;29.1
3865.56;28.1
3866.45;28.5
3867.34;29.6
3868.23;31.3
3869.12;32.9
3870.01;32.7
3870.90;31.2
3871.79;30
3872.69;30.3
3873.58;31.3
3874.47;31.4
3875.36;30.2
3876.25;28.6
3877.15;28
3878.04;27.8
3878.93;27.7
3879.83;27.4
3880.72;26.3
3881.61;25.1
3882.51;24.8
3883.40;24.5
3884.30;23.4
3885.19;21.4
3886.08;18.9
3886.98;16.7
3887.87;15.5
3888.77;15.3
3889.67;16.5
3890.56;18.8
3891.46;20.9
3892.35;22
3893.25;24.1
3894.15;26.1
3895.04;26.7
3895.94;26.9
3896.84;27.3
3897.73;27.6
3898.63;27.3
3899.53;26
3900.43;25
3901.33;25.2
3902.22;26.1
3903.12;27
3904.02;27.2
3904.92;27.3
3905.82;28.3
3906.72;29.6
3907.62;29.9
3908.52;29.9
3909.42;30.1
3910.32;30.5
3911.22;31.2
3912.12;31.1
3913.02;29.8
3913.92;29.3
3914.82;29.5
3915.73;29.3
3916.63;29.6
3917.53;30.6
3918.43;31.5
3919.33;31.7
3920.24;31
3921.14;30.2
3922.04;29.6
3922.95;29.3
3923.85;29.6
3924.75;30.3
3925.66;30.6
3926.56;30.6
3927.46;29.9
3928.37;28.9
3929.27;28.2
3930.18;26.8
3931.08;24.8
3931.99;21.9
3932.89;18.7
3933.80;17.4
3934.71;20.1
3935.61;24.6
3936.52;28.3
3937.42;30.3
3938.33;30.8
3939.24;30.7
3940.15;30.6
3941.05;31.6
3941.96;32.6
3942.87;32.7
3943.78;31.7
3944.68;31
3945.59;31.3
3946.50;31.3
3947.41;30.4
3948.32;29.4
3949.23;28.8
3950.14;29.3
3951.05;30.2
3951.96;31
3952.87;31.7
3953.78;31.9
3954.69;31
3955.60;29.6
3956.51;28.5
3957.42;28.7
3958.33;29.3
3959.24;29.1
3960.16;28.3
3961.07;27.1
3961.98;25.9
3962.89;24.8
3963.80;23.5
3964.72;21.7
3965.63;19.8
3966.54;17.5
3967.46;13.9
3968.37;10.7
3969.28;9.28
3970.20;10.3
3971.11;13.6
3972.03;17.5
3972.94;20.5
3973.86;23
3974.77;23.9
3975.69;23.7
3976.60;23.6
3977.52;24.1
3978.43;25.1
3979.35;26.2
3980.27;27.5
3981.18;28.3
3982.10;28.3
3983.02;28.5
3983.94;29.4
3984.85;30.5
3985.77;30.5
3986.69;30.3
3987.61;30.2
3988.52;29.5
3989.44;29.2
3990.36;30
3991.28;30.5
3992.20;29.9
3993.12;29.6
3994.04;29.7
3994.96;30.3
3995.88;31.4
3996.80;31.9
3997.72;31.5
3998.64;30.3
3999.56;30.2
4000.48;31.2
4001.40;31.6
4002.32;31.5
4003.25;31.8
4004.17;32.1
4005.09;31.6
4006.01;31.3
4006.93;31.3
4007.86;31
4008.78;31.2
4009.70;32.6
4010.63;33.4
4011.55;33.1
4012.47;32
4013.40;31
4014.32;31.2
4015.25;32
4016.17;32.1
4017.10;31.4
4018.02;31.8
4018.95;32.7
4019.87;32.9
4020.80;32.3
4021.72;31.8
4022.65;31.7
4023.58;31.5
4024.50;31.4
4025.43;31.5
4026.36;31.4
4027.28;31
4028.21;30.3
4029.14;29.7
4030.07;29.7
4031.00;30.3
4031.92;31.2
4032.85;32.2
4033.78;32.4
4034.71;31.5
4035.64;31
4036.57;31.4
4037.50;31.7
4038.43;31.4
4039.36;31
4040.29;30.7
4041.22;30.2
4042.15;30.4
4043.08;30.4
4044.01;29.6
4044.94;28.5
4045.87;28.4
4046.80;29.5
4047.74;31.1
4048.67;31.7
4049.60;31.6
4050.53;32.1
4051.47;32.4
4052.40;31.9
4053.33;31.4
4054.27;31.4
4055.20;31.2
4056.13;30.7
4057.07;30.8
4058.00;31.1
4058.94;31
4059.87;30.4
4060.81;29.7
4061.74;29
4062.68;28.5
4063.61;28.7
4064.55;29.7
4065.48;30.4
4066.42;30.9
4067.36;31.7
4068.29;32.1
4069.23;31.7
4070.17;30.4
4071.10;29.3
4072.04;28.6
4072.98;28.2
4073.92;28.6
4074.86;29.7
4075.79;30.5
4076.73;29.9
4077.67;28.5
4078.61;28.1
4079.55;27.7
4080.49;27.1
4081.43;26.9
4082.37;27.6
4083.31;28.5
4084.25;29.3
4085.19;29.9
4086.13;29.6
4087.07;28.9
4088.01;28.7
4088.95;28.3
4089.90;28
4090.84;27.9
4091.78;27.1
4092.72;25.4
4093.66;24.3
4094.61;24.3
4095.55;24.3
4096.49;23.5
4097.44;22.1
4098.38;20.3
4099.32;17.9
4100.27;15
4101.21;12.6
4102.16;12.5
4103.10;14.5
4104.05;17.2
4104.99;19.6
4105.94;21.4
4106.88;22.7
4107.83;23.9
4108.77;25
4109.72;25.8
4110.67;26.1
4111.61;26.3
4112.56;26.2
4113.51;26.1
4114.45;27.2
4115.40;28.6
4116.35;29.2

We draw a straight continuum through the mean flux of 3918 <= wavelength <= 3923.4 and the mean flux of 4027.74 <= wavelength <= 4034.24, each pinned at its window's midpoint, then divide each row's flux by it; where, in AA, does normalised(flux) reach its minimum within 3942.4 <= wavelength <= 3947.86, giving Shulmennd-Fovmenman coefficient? 3947.41 AA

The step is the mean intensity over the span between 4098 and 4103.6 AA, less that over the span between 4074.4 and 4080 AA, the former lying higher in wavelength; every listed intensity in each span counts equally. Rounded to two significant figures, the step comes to -14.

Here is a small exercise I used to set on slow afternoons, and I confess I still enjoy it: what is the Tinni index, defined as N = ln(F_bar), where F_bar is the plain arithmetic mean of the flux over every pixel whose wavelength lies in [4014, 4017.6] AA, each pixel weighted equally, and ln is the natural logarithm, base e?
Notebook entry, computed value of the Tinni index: 3.456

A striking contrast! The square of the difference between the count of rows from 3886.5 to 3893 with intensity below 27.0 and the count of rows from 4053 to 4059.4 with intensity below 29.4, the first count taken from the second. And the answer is 49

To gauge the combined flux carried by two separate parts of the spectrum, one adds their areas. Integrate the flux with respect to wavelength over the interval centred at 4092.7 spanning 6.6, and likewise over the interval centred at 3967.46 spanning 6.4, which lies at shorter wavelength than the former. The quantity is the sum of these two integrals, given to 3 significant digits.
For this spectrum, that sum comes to 265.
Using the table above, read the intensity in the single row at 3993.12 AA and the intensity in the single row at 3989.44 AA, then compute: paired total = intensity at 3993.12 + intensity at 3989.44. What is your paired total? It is 59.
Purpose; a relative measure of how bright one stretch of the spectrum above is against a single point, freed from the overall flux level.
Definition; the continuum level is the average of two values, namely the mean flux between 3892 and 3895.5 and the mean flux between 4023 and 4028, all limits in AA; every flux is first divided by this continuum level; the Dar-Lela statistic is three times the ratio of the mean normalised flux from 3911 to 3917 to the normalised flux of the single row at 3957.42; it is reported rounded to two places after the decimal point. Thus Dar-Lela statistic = 3.13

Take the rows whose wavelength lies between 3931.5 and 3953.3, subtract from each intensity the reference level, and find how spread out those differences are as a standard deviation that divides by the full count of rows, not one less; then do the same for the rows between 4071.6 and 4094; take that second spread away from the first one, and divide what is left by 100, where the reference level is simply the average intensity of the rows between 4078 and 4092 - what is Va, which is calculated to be 0.030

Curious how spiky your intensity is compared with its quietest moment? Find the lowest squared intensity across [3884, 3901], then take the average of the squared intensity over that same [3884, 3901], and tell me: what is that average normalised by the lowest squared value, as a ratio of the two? 2.2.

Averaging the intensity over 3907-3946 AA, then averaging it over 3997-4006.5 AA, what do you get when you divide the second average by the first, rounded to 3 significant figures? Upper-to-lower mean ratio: 1.08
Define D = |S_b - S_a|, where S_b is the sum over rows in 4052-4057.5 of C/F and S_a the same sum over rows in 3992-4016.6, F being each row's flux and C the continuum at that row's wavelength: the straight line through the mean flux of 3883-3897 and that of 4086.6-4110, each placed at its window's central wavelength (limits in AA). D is 15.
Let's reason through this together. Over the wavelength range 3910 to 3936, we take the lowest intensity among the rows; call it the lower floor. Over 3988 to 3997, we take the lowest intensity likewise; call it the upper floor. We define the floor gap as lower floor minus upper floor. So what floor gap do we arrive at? -12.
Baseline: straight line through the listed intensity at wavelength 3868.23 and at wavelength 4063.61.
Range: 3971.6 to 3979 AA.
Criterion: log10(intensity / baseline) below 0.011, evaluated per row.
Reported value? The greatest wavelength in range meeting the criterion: 3978.43 AA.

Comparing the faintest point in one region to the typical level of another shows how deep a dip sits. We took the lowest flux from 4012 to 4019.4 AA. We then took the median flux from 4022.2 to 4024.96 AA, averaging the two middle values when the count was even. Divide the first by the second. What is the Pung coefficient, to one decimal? 1.0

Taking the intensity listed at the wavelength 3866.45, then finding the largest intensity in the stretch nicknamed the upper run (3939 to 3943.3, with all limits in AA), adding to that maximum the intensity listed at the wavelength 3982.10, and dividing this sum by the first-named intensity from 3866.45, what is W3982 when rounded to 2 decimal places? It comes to 2.14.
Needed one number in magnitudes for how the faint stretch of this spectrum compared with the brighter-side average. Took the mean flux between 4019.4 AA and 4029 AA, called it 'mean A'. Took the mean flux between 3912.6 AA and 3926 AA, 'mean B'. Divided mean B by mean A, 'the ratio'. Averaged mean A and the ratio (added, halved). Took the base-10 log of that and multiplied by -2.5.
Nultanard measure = -3.03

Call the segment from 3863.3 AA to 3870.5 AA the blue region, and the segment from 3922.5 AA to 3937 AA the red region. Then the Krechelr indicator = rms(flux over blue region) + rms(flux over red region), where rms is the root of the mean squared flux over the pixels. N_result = 57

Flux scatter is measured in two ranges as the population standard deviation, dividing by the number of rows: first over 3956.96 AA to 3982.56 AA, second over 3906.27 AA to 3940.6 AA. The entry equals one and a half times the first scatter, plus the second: 12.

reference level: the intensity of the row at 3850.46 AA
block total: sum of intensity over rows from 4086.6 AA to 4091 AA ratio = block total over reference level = 4.6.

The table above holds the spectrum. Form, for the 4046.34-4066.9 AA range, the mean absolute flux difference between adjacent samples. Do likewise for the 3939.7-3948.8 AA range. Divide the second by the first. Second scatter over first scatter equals 1.37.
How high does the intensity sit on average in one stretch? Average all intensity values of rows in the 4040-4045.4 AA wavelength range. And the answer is 30.0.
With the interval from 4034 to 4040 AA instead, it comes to 31.3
